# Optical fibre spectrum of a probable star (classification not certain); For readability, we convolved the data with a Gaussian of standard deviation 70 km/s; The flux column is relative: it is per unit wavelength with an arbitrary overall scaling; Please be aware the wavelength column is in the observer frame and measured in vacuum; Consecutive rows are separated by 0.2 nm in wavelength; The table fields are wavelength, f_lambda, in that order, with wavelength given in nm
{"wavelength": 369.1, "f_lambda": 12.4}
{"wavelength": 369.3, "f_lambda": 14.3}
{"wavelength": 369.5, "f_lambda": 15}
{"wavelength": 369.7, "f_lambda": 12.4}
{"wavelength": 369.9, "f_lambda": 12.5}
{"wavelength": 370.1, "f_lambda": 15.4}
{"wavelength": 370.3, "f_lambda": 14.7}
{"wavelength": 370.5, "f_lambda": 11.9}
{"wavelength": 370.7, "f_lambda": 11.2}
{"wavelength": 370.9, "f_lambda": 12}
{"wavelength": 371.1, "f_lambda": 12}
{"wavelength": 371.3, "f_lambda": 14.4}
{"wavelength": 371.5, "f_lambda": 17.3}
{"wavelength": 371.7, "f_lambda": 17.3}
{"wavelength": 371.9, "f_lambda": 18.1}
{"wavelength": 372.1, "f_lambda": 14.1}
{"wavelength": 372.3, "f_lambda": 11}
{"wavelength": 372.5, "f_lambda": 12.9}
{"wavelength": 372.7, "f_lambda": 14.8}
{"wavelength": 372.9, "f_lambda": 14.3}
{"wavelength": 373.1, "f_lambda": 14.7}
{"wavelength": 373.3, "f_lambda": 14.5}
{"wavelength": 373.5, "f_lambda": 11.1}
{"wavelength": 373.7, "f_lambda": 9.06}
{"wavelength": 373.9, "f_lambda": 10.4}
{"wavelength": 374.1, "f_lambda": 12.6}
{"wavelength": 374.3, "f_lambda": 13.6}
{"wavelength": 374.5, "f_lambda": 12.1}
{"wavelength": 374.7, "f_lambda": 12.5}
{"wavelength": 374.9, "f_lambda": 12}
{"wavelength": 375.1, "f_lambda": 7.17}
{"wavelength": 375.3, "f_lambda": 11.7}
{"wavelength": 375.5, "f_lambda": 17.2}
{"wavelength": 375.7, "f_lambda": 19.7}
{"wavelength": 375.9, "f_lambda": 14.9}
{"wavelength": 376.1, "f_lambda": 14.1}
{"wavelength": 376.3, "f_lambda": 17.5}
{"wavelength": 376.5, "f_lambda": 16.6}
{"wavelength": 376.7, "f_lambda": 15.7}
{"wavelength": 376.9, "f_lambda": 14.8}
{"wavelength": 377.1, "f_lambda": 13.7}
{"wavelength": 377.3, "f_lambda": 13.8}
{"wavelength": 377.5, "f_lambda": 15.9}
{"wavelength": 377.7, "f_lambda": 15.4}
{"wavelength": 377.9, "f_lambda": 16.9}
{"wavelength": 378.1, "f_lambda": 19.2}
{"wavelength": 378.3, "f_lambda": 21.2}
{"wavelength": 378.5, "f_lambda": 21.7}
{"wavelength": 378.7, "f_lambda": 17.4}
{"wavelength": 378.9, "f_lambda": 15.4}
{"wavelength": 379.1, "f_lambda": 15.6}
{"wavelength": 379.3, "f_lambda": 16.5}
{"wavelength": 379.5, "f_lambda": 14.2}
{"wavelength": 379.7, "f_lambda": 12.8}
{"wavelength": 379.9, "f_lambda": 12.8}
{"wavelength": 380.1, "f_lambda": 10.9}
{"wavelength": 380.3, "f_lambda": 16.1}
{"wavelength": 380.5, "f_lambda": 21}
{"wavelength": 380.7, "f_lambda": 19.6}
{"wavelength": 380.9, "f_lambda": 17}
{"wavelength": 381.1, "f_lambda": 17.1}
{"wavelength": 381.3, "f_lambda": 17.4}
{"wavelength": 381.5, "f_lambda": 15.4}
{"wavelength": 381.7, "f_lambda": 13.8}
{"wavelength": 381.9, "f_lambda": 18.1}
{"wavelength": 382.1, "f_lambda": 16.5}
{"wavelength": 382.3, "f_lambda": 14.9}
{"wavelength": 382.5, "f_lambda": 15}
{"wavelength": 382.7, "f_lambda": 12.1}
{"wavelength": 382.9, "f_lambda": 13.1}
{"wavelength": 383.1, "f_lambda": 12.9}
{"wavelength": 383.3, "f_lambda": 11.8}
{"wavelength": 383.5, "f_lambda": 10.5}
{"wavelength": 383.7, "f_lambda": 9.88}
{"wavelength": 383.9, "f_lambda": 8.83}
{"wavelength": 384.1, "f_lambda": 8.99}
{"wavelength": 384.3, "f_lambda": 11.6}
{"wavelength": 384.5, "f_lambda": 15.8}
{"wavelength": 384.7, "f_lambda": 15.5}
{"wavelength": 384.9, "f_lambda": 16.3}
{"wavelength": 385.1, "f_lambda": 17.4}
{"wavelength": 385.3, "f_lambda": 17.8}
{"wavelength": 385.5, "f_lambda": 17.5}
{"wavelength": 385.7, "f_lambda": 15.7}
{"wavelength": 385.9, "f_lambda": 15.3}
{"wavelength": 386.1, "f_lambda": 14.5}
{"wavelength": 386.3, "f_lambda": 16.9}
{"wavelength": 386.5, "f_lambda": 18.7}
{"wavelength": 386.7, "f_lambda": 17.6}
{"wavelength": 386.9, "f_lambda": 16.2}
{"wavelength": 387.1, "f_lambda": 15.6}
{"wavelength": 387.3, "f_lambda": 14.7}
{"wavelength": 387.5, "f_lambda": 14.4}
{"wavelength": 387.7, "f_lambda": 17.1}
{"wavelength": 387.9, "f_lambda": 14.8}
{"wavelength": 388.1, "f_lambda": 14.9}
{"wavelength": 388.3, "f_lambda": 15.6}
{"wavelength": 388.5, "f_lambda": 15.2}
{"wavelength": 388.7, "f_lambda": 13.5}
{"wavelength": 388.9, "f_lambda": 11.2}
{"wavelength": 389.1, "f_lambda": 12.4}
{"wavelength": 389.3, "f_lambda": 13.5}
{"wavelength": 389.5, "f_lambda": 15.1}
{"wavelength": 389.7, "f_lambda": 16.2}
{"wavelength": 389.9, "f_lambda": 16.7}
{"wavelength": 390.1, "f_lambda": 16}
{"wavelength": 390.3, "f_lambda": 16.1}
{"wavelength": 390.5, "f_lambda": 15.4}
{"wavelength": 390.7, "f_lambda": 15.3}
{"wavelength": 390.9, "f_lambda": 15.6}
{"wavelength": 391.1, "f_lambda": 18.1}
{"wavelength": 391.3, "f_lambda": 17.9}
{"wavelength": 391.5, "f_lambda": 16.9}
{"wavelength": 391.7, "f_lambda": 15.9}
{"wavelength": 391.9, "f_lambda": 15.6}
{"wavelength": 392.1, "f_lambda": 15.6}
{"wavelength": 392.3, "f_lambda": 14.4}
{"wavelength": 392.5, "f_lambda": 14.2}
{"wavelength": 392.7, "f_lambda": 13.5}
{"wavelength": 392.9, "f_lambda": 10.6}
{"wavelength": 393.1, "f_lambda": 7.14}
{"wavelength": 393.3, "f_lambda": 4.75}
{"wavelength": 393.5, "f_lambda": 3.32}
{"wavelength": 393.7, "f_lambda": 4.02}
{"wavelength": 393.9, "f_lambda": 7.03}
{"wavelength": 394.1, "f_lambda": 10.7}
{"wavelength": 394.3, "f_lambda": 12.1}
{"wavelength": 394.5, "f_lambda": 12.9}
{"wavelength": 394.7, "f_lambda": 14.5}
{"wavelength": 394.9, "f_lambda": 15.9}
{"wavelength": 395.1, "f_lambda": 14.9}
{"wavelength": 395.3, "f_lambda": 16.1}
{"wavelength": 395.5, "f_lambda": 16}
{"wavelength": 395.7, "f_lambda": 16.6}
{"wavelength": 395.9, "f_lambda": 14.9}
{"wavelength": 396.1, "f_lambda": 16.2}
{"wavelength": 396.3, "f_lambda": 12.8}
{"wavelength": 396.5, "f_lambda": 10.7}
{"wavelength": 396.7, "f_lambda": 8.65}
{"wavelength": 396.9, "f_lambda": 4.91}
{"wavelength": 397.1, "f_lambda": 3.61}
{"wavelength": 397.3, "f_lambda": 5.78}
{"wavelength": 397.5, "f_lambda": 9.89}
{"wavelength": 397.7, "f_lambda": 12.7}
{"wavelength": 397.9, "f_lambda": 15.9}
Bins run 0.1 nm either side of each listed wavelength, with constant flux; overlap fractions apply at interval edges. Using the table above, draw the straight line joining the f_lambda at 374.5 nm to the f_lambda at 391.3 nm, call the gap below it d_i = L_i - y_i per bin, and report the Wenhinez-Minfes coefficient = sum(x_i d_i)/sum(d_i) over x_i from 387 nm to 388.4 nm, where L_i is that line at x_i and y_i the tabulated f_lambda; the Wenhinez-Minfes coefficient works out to 387.72 nm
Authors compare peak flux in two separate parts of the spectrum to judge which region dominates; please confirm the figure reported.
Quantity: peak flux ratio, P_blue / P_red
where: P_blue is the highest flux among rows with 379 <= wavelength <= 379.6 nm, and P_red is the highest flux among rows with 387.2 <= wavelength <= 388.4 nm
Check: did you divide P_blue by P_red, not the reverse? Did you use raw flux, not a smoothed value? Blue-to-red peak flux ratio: 0.96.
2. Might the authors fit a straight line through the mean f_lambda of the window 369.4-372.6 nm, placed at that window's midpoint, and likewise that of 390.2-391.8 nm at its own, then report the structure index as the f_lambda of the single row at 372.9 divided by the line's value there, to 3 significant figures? 1.01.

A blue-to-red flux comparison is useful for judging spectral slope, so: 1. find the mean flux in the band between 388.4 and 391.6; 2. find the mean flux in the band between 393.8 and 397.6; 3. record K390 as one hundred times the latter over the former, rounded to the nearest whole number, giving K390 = 77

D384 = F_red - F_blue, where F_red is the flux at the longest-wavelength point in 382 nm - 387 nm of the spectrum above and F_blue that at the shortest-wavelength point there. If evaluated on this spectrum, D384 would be 0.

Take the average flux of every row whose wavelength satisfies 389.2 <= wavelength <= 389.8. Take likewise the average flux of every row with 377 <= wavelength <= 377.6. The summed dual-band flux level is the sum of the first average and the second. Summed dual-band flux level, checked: 29.4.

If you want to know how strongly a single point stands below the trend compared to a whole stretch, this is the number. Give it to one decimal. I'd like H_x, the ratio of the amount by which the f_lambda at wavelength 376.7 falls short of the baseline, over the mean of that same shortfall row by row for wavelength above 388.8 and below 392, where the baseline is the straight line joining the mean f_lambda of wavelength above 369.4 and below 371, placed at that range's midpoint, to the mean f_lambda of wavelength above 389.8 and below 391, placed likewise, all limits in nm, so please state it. -4.7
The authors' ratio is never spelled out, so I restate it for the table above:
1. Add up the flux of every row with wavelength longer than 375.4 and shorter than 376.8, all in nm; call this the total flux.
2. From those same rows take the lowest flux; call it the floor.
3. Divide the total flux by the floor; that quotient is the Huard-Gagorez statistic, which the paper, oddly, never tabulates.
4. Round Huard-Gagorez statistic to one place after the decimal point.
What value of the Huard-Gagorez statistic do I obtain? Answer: 8.2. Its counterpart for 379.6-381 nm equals 10.1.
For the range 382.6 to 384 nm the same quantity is 9.0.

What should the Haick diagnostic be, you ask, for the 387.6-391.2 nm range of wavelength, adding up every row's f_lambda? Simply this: 273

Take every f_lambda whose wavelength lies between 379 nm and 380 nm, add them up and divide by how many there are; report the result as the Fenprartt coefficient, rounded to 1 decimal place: 14.4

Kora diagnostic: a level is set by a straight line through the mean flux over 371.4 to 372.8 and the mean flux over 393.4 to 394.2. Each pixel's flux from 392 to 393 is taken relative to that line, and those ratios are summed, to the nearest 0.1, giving 10.0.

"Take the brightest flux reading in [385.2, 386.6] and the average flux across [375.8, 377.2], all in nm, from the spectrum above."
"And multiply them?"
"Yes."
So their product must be 287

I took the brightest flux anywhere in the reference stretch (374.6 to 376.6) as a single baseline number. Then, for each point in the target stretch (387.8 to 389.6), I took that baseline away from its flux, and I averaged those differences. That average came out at -5.7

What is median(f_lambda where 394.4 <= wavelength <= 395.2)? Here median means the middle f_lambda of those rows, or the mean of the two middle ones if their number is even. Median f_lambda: 14.7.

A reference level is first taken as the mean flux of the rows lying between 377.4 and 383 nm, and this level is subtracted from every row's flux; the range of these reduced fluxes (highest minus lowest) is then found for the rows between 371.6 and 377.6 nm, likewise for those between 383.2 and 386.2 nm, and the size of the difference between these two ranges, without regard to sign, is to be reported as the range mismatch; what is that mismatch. 3.6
